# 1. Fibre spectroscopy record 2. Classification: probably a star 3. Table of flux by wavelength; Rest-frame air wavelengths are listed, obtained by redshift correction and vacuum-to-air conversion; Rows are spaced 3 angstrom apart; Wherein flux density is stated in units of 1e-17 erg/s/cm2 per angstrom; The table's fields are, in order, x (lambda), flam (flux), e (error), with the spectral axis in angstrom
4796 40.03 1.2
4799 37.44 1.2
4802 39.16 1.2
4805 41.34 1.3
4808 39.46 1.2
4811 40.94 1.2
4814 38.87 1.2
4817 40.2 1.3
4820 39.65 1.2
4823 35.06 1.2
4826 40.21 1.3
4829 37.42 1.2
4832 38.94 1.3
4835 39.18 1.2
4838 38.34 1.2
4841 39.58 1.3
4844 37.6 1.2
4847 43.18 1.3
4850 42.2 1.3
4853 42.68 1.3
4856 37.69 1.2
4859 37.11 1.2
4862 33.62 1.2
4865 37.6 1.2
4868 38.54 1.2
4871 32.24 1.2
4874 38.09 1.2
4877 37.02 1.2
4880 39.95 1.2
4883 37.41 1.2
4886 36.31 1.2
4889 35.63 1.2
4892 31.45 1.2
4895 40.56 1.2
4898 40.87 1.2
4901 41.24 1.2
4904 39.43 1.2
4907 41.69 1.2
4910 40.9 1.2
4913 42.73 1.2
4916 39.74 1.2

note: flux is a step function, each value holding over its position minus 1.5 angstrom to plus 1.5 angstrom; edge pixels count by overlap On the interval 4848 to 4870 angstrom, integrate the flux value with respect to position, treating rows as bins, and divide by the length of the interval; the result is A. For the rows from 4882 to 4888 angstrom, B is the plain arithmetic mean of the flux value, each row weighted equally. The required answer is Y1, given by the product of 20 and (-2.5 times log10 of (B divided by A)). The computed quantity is 0.9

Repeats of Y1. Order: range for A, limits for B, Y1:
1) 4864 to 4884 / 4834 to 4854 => -1.8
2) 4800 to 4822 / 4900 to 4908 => -0.5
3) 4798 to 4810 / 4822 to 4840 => 0.7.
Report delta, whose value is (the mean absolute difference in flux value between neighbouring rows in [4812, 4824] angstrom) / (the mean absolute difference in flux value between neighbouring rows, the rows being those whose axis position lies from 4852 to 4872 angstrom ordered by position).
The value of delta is 0.64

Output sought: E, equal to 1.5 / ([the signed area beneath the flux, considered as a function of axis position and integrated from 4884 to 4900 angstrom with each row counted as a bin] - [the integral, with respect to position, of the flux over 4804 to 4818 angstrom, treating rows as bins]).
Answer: 0.047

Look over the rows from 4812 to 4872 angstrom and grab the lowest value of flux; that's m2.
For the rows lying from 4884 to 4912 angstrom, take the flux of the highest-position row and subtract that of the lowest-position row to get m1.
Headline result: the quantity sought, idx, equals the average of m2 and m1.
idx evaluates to 18.4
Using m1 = 5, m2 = 32.24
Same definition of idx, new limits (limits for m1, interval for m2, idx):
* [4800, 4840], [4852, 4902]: 15.3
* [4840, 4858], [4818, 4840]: 16.6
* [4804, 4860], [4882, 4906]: 13.6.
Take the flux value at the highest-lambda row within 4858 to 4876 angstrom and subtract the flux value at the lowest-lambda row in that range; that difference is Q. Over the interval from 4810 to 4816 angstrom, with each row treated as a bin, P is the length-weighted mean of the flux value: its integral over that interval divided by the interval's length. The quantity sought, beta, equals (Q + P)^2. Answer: 1667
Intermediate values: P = 39.8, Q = 1.0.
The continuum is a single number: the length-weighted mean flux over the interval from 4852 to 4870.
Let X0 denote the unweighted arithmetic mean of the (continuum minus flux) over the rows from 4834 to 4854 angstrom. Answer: -3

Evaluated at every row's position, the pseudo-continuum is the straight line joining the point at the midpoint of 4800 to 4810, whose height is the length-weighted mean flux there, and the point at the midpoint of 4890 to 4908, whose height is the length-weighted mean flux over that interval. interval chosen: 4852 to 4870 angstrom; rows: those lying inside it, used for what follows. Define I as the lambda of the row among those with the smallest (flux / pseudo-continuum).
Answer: 4862 angstrom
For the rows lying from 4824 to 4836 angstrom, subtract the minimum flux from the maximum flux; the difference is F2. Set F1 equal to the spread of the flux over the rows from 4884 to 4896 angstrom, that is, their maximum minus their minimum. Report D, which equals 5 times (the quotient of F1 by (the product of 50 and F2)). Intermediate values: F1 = 9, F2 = 3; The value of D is 0.33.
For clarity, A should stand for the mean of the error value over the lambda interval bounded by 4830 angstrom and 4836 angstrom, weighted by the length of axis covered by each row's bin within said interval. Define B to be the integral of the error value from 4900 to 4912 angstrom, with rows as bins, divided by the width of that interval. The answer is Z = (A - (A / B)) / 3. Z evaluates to 0.069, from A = 1.25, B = 1.20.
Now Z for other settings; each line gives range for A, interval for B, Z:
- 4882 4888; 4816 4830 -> 0.077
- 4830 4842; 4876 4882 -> 0.069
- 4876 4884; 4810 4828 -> 0.076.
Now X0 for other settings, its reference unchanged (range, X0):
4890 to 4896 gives 2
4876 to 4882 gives -1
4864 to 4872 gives 1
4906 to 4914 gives -4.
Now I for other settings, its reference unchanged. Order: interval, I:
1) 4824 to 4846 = 4829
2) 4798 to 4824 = 4823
